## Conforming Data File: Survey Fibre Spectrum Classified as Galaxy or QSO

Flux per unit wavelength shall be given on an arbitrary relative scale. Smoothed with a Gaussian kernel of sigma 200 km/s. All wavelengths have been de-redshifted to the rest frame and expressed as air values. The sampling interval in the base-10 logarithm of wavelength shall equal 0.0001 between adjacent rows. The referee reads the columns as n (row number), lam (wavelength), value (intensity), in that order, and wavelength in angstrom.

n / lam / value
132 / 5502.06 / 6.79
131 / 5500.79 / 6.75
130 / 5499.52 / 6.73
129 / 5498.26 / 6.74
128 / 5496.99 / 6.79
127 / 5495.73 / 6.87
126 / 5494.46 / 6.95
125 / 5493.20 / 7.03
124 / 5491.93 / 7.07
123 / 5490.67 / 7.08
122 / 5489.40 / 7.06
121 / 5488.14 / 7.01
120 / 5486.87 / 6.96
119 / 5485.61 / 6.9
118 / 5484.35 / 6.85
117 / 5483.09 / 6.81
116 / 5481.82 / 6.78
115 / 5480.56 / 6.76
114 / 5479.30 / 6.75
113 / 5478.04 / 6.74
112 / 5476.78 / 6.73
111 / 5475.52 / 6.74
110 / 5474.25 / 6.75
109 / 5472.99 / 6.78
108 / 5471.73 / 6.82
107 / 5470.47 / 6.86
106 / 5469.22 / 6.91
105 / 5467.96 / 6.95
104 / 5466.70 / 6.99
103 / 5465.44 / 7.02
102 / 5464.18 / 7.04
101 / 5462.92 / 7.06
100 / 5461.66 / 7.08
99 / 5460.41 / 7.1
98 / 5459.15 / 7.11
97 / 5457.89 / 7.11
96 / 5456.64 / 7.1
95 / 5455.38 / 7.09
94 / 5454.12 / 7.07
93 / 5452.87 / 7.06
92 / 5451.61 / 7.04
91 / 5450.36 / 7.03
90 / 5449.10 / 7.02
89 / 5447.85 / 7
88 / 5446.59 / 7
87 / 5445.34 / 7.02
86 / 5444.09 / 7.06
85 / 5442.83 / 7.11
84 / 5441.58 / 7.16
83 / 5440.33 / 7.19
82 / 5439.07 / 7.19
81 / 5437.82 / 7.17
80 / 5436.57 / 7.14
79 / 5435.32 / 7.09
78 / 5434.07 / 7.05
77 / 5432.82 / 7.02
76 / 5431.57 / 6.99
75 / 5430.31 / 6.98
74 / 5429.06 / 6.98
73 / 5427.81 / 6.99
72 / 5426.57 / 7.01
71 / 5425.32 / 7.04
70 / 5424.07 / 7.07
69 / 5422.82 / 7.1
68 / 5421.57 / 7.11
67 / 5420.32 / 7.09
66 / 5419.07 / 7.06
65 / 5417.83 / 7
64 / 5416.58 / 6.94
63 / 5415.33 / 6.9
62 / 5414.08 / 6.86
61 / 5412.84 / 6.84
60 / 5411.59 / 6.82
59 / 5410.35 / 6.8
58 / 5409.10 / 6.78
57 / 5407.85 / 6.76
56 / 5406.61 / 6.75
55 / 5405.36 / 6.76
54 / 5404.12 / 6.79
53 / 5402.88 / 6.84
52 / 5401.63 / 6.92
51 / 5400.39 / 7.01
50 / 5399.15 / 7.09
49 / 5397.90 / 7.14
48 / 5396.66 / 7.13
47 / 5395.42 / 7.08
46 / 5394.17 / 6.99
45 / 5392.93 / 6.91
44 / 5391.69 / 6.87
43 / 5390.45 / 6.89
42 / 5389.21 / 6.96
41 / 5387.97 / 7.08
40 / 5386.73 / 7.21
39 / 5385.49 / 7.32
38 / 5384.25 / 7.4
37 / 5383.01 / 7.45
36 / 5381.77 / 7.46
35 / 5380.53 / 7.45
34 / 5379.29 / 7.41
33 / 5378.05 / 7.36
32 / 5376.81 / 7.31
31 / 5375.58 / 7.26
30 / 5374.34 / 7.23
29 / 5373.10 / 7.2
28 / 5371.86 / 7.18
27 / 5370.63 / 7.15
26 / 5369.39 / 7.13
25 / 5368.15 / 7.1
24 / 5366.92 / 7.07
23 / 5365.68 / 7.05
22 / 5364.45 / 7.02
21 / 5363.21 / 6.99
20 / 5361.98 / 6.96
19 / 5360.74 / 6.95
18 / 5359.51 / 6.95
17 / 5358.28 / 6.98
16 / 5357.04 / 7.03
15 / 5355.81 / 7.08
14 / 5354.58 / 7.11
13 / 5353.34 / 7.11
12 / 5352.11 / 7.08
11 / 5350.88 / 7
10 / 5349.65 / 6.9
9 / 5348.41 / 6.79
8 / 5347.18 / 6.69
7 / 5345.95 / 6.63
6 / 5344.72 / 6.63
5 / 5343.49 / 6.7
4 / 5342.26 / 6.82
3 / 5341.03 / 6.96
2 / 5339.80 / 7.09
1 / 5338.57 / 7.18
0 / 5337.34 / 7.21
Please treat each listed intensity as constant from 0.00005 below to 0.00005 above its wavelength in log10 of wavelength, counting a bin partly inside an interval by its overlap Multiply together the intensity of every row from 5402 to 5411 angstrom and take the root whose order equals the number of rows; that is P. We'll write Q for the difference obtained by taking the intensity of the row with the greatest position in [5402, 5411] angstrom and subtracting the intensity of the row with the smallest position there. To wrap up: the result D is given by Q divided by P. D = -0.01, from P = 6.78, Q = -0.04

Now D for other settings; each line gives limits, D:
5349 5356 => 0.03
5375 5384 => 0.03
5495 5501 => -0.02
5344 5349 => 0.02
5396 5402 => -0.03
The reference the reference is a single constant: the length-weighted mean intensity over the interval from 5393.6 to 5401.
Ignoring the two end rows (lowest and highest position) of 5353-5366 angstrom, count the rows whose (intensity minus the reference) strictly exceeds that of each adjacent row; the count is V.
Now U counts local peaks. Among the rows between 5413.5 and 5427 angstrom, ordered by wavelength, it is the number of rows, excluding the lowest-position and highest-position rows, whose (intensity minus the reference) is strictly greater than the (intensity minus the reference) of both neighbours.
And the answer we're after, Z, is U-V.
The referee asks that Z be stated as 1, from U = 1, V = 0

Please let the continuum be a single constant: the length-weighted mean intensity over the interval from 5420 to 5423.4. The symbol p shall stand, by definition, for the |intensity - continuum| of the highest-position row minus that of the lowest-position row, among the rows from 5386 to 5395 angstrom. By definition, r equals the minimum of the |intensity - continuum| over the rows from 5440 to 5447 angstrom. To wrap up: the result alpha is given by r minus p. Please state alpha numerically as 0.03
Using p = -0.01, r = 0.016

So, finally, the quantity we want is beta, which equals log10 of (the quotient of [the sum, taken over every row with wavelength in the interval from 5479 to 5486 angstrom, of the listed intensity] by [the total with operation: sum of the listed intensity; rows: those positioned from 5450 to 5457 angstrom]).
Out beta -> -0.016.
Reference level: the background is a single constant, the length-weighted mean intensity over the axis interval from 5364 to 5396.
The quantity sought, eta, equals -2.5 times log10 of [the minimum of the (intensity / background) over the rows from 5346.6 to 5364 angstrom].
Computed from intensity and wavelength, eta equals 0.076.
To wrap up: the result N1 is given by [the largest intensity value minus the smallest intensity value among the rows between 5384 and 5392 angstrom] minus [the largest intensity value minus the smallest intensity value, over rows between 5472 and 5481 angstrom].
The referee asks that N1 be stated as 0.48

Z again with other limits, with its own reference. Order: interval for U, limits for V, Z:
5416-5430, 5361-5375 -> 1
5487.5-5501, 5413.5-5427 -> 0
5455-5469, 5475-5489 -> 0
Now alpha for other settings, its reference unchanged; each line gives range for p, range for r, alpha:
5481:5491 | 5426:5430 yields 0.38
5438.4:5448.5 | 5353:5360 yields 0.02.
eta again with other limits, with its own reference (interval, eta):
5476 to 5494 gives 0.070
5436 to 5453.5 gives 0.027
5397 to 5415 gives 0.066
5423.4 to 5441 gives 0.030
